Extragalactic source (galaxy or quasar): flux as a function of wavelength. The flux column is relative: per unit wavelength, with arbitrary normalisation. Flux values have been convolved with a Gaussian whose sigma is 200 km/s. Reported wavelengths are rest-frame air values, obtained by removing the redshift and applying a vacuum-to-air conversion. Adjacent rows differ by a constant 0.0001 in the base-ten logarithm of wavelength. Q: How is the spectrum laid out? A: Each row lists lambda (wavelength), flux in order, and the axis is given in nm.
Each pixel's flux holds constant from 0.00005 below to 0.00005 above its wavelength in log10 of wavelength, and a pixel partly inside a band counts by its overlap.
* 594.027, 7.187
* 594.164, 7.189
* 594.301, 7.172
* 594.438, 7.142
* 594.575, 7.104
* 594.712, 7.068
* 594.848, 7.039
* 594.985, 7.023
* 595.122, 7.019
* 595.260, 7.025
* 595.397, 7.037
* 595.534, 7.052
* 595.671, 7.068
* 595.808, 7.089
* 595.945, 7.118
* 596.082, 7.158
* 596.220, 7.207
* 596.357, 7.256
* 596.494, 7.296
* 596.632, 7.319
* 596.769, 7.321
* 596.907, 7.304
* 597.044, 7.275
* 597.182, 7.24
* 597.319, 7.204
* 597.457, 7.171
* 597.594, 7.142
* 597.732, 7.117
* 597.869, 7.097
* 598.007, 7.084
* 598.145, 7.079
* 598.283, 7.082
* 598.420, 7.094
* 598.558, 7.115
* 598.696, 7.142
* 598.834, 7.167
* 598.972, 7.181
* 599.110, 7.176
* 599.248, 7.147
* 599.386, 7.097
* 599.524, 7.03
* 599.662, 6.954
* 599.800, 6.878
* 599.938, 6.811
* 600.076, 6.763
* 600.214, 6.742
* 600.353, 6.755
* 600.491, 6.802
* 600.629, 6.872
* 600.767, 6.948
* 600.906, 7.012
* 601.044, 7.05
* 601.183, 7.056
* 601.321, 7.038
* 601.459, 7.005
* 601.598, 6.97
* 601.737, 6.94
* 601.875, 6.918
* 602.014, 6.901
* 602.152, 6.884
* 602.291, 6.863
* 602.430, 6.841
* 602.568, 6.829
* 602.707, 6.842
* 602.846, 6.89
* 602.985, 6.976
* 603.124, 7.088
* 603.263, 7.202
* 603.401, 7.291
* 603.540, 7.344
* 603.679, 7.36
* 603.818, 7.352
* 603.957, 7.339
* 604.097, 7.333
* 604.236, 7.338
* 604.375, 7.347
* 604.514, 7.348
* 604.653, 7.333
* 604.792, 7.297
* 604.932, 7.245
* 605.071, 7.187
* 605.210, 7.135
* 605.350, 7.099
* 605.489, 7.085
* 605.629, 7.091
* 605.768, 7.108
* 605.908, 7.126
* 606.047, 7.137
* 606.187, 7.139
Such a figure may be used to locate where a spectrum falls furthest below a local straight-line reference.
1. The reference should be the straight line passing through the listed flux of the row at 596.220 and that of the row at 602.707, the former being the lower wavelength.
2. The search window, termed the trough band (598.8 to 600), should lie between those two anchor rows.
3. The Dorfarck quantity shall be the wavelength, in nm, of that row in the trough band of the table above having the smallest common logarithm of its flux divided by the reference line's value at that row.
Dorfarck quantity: 599.938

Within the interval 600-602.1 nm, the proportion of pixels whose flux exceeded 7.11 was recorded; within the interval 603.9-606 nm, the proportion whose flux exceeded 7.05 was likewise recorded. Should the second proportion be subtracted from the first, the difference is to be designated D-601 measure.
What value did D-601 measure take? -1.0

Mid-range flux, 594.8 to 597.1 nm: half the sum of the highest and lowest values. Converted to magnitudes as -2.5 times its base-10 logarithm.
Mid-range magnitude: -2.14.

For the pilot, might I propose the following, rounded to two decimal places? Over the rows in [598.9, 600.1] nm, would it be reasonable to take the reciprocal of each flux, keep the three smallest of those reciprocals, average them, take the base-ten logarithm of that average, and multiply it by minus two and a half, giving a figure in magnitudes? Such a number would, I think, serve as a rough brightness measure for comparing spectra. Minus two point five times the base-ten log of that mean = 2.14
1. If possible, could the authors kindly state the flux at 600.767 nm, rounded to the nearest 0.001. 6.948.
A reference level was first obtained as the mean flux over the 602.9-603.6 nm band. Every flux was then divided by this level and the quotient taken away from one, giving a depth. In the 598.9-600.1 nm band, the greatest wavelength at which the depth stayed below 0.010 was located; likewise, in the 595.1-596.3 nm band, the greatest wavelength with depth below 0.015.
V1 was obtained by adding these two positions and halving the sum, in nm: 597.73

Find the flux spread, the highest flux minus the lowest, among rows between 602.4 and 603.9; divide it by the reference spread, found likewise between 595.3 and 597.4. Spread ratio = 1.9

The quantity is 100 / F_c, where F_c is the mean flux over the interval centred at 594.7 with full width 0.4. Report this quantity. 14.1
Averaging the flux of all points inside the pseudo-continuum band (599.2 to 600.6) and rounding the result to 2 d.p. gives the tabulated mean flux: 6.90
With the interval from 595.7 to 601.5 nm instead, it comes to 7.08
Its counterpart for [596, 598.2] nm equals 7.20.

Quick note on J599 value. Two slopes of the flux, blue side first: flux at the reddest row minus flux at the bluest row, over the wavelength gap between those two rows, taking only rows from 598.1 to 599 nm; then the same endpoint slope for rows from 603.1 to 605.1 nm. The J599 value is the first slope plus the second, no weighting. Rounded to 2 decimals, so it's 0.17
